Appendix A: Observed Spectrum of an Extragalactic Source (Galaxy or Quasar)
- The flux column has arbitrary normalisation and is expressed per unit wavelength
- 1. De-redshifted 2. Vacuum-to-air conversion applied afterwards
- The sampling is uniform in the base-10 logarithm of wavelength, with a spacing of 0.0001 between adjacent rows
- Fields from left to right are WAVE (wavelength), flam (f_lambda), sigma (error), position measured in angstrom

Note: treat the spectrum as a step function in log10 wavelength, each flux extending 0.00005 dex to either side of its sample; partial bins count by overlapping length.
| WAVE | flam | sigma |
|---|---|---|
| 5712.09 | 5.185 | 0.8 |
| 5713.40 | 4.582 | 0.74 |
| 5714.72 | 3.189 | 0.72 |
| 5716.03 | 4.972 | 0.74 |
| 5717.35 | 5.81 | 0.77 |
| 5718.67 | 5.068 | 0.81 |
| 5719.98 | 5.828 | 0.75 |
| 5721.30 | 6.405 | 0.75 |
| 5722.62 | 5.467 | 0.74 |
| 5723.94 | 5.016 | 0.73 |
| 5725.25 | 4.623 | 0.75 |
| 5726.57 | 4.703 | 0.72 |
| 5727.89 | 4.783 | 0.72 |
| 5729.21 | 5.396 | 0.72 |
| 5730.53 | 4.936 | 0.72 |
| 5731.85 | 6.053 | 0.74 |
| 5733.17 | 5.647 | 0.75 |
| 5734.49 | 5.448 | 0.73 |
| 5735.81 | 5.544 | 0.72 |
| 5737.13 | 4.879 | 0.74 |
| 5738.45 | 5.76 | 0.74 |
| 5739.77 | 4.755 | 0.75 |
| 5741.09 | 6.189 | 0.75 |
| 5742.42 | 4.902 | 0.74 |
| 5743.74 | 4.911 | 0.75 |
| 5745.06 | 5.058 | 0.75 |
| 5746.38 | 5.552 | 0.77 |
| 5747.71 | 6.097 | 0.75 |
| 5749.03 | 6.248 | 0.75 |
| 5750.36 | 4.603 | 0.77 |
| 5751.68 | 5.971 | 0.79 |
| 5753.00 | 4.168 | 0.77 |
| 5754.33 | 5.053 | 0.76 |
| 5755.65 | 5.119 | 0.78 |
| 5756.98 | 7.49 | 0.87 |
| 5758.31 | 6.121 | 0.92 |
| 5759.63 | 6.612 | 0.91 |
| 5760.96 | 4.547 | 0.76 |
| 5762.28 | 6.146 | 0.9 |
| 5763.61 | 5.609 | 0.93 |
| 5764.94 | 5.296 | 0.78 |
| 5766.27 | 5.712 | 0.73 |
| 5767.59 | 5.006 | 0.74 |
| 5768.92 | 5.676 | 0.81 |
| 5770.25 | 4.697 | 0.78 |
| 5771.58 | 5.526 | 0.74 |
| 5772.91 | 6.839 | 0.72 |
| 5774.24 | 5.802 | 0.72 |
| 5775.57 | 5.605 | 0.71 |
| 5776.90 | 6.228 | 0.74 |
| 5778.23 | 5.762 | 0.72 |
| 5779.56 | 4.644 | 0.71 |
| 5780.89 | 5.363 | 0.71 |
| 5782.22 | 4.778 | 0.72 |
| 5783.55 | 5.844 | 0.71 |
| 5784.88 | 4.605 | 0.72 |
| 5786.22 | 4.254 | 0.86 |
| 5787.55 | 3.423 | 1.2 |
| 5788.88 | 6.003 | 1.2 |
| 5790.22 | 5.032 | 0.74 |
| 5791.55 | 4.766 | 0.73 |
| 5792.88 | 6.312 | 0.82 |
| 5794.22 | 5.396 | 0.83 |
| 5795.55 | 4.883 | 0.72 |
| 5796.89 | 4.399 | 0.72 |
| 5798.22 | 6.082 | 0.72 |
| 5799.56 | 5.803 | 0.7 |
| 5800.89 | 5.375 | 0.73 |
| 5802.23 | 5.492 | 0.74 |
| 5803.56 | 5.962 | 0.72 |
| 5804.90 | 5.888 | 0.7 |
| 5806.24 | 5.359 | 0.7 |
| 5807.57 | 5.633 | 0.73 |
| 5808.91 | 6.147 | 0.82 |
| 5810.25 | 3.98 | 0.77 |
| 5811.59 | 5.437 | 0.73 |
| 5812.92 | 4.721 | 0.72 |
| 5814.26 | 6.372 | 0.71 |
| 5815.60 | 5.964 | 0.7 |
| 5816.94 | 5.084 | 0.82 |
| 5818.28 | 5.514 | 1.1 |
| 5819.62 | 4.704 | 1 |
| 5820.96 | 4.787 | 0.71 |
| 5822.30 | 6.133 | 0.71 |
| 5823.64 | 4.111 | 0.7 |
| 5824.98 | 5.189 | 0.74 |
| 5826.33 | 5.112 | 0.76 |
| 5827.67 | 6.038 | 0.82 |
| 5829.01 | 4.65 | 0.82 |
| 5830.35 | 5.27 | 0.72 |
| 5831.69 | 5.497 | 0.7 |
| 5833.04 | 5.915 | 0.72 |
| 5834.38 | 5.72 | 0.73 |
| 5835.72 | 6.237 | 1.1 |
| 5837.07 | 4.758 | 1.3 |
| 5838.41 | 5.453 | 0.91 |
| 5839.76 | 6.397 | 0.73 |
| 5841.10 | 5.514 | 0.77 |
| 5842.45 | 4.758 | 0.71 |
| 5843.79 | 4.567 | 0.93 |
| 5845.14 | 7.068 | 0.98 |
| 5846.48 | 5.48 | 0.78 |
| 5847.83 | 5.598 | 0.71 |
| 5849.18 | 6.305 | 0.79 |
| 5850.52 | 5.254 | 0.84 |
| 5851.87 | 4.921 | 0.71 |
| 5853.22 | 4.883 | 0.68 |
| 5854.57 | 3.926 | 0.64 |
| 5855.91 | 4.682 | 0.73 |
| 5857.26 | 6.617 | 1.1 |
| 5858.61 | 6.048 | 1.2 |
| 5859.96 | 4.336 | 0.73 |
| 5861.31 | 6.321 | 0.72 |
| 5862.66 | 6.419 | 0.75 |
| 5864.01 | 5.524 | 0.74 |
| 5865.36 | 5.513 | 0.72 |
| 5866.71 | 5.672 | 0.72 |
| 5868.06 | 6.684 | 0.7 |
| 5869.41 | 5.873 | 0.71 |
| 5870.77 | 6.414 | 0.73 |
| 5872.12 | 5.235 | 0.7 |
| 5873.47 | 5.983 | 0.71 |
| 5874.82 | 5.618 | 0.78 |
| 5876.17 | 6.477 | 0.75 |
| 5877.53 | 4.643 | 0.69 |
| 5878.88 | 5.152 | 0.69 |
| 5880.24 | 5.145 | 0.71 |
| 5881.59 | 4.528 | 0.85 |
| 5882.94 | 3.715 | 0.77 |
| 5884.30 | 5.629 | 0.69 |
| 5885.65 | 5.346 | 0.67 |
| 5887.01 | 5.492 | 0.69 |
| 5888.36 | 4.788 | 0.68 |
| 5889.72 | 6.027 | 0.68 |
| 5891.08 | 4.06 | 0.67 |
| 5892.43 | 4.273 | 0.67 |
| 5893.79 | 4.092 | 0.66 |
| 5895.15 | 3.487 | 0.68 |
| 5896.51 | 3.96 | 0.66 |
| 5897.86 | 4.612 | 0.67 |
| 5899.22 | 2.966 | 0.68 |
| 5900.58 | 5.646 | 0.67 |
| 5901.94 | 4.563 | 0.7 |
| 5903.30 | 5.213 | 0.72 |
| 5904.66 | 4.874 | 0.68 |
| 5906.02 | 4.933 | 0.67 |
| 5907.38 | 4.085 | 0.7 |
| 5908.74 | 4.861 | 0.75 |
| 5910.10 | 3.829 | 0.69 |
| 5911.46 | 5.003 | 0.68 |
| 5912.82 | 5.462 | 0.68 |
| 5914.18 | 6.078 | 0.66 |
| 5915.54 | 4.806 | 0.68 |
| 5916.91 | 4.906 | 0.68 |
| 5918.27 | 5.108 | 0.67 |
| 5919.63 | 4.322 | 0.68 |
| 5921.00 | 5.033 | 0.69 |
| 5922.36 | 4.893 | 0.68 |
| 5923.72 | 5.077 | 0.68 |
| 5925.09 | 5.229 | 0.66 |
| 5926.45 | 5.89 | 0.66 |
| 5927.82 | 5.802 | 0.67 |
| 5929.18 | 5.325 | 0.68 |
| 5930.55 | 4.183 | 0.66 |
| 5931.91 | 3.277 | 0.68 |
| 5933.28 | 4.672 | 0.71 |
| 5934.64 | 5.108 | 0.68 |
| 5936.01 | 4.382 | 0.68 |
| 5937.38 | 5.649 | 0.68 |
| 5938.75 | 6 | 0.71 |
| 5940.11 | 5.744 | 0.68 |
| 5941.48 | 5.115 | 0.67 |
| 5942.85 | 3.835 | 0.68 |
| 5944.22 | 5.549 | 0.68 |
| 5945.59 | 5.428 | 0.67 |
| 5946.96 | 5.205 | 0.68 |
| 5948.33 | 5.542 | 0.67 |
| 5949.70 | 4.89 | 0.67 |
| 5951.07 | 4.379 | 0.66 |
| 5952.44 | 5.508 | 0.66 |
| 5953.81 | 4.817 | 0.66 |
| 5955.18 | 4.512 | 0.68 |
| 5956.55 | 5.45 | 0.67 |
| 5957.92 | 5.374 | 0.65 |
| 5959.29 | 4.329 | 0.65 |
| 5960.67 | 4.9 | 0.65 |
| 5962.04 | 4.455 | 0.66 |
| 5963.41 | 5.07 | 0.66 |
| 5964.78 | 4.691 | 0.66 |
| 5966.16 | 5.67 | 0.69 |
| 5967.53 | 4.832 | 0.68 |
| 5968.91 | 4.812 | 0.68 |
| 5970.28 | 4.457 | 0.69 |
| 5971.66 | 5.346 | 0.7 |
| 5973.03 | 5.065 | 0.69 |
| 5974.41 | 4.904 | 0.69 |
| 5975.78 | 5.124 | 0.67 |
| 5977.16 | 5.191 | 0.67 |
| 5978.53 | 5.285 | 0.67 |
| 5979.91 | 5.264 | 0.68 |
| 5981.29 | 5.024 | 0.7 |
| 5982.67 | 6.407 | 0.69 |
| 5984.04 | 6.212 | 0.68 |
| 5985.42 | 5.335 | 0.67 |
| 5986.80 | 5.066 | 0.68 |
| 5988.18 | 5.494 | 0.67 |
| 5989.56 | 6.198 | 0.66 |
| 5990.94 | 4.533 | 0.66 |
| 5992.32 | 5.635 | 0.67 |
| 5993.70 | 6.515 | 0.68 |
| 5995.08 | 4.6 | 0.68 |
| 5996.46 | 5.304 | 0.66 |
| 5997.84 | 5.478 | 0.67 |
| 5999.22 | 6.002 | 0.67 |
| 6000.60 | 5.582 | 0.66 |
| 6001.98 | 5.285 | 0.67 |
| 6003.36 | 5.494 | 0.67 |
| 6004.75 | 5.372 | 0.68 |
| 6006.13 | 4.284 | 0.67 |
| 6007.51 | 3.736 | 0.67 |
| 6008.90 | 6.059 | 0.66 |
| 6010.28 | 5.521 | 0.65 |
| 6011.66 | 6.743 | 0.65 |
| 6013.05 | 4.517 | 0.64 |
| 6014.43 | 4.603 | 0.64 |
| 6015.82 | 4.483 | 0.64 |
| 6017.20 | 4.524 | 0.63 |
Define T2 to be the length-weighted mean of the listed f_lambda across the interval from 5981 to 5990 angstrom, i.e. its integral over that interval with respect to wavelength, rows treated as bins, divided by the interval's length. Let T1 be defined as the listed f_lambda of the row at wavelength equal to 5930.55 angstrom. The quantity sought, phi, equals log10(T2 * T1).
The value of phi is 1.38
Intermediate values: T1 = 4.183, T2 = 5.69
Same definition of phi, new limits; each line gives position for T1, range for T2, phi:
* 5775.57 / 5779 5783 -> 1.44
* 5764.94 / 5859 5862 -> 1.46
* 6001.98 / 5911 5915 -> 1.47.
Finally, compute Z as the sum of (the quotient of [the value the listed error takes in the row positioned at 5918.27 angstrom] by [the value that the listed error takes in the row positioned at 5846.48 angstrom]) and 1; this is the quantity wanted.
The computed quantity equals 1.9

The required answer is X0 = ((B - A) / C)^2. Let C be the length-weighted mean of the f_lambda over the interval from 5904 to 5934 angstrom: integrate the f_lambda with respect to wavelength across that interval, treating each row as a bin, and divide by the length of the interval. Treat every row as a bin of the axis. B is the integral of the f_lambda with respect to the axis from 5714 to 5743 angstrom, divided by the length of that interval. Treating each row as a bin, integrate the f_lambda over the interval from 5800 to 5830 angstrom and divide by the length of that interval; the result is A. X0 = 0.0005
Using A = 5.4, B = 5.24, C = 4.89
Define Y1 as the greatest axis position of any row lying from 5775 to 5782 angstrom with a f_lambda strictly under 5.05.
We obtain 5779.56 angstrom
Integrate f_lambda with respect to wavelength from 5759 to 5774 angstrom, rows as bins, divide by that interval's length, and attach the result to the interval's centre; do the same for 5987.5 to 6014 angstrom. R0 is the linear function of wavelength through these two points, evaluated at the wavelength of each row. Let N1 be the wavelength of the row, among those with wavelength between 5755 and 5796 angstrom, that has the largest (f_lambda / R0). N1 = 5756.98 angstrom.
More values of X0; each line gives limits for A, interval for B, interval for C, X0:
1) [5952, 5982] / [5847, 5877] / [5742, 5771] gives 0.0137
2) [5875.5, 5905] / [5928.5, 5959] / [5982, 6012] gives 0.0018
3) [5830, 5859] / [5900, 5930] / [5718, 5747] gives 0.0073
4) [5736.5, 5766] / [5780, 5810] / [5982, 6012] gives 0.0016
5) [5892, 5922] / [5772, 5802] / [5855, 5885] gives 0.0152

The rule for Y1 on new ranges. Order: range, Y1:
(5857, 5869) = 5859.96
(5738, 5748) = 5743.74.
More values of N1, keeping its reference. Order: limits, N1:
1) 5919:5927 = 5926.45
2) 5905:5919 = 5914.18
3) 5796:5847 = 5845.14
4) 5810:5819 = 5814.26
